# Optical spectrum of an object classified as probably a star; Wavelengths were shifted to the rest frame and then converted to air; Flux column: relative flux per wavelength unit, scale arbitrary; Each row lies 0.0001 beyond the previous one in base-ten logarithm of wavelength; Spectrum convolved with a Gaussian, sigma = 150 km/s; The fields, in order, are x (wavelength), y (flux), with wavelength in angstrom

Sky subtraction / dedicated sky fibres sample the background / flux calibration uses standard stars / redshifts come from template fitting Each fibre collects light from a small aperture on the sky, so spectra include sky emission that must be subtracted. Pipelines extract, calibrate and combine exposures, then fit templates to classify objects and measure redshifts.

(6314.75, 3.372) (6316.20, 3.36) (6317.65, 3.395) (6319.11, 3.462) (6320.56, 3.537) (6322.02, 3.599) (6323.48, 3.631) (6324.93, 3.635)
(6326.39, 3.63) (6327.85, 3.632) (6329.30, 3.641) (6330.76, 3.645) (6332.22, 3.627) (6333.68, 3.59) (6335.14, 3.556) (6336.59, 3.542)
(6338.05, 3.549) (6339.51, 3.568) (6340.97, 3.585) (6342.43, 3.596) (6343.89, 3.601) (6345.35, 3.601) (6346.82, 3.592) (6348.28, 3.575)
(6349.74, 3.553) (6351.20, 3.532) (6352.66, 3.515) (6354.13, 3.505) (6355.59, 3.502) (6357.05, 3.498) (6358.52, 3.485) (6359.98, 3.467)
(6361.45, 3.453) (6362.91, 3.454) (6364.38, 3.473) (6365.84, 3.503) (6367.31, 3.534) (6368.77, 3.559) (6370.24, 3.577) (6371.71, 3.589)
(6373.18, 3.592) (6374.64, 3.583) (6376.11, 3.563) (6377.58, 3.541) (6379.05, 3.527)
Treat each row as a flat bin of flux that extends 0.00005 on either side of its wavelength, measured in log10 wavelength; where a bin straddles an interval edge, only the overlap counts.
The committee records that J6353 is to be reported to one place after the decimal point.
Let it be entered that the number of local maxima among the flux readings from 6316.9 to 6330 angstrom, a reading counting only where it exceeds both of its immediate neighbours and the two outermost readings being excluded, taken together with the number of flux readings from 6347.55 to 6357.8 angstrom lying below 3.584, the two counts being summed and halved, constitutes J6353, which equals 4.0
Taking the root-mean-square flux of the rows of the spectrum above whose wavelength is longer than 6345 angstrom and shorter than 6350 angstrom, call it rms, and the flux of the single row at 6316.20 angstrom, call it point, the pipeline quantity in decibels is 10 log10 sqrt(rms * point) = 5.40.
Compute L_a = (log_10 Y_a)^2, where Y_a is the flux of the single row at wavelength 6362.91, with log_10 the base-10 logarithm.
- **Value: 0.290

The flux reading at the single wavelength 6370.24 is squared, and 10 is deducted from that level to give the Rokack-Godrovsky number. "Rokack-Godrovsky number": 2.79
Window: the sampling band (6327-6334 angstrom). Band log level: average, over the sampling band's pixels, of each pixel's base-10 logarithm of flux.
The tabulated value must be 0.560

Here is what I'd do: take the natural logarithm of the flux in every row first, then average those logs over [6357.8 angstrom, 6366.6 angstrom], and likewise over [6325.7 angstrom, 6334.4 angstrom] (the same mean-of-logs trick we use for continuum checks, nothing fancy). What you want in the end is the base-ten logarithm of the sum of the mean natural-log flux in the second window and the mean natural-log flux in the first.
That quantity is 0.404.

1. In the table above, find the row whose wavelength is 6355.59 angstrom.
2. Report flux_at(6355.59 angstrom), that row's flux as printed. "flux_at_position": 3.502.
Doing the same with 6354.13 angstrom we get 3.505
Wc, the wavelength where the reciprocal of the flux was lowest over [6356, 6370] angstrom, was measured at 6368.77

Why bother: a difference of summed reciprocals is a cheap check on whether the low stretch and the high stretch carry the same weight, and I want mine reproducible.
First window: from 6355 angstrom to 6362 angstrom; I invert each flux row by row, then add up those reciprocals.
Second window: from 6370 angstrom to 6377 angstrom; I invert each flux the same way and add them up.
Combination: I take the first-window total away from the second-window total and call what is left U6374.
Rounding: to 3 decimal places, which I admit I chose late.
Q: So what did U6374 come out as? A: -0.040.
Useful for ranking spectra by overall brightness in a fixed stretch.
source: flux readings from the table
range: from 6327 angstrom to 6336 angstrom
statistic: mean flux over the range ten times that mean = 36.2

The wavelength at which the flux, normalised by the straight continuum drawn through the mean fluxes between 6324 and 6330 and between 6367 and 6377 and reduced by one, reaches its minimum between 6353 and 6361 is 6359.98 angstrom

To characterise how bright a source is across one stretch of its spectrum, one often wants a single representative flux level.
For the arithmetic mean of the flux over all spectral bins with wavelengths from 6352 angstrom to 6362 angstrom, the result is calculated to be 3.49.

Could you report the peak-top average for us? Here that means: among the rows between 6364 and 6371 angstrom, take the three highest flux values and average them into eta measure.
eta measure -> 3.56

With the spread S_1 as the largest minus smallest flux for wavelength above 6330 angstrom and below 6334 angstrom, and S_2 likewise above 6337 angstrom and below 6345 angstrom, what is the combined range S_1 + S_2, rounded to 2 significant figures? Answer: 0.11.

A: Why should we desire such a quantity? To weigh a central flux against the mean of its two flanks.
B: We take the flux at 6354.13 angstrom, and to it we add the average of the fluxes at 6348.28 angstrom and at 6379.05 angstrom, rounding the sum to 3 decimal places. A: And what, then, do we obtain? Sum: 7.056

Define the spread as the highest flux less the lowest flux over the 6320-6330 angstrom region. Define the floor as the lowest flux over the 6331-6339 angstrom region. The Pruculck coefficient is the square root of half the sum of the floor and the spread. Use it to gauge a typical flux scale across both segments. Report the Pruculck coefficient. 1.35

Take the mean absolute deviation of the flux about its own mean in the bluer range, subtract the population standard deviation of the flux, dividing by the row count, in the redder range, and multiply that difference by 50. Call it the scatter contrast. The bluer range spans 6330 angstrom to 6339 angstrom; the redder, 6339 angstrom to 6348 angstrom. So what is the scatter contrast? 1.2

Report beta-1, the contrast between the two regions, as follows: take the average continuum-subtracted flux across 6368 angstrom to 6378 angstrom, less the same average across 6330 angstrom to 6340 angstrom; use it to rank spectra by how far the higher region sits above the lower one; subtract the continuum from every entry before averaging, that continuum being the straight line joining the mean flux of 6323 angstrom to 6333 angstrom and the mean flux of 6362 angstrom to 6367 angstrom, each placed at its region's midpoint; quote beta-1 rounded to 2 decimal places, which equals 0.15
